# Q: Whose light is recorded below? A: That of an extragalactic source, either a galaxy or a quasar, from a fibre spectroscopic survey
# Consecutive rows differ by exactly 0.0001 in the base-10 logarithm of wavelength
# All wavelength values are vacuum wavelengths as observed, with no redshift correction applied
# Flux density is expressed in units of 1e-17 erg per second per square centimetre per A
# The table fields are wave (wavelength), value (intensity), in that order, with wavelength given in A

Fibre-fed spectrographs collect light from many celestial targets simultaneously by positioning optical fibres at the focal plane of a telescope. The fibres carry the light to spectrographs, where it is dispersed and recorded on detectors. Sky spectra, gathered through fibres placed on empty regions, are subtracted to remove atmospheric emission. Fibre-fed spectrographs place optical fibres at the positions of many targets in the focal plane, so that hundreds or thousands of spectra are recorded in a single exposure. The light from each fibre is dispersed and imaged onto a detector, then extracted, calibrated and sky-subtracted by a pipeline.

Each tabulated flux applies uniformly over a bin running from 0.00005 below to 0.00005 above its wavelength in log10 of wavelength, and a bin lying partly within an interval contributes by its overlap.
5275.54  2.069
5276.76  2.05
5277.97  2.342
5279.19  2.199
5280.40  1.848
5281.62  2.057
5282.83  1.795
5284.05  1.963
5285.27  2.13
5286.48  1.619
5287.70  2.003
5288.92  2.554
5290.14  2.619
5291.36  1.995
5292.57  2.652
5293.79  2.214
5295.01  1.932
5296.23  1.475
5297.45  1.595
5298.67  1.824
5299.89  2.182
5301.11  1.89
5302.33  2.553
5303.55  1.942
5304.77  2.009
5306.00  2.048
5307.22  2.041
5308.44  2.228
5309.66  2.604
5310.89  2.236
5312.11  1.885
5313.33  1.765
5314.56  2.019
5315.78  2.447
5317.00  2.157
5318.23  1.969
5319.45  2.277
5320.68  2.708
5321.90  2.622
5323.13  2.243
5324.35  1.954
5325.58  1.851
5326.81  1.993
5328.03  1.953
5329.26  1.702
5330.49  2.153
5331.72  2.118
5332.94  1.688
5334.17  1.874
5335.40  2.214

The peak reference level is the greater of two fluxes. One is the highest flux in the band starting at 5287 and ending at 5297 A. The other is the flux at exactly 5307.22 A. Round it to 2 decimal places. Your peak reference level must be 2.65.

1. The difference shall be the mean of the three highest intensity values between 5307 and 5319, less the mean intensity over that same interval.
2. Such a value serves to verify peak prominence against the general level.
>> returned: 0.29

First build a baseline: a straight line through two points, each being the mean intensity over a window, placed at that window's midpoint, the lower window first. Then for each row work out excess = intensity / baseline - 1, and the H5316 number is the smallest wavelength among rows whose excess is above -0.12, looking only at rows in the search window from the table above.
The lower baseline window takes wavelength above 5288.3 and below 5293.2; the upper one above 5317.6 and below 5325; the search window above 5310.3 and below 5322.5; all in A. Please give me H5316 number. 5310.89 A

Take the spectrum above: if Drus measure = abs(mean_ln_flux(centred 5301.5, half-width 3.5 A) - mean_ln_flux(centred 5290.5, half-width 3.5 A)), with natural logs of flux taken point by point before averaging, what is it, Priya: 0.12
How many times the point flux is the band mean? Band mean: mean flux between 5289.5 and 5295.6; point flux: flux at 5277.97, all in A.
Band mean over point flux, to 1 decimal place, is 1.0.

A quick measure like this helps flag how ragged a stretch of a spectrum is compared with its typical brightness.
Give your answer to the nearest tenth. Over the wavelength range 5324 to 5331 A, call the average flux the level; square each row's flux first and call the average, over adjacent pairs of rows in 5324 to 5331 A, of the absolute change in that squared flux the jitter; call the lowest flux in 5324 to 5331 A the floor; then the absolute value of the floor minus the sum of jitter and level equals 1.0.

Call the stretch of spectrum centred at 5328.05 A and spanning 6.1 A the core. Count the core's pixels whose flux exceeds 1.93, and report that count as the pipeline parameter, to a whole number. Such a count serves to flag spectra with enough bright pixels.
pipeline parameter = 3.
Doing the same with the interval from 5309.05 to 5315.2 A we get 3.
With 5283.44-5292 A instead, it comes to 6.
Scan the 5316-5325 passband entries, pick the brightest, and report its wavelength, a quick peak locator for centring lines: 5320.68 A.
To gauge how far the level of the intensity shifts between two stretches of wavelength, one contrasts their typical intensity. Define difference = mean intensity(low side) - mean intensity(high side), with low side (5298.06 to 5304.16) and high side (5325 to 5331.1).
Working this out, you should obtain 0.15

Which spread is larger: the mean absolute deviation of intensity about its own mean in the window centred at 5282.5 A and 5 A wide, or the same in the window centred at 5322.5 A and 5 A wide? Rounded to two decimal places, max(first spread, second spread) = 0.28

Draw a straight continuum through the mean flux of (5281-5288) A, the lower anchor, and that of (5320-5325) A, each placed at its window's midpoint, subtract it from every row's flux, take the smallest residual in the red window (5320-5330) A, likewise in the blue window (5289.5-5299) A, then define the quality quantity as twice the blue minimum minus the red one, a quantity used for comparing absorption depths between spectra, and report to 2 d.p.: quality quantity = -0.42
